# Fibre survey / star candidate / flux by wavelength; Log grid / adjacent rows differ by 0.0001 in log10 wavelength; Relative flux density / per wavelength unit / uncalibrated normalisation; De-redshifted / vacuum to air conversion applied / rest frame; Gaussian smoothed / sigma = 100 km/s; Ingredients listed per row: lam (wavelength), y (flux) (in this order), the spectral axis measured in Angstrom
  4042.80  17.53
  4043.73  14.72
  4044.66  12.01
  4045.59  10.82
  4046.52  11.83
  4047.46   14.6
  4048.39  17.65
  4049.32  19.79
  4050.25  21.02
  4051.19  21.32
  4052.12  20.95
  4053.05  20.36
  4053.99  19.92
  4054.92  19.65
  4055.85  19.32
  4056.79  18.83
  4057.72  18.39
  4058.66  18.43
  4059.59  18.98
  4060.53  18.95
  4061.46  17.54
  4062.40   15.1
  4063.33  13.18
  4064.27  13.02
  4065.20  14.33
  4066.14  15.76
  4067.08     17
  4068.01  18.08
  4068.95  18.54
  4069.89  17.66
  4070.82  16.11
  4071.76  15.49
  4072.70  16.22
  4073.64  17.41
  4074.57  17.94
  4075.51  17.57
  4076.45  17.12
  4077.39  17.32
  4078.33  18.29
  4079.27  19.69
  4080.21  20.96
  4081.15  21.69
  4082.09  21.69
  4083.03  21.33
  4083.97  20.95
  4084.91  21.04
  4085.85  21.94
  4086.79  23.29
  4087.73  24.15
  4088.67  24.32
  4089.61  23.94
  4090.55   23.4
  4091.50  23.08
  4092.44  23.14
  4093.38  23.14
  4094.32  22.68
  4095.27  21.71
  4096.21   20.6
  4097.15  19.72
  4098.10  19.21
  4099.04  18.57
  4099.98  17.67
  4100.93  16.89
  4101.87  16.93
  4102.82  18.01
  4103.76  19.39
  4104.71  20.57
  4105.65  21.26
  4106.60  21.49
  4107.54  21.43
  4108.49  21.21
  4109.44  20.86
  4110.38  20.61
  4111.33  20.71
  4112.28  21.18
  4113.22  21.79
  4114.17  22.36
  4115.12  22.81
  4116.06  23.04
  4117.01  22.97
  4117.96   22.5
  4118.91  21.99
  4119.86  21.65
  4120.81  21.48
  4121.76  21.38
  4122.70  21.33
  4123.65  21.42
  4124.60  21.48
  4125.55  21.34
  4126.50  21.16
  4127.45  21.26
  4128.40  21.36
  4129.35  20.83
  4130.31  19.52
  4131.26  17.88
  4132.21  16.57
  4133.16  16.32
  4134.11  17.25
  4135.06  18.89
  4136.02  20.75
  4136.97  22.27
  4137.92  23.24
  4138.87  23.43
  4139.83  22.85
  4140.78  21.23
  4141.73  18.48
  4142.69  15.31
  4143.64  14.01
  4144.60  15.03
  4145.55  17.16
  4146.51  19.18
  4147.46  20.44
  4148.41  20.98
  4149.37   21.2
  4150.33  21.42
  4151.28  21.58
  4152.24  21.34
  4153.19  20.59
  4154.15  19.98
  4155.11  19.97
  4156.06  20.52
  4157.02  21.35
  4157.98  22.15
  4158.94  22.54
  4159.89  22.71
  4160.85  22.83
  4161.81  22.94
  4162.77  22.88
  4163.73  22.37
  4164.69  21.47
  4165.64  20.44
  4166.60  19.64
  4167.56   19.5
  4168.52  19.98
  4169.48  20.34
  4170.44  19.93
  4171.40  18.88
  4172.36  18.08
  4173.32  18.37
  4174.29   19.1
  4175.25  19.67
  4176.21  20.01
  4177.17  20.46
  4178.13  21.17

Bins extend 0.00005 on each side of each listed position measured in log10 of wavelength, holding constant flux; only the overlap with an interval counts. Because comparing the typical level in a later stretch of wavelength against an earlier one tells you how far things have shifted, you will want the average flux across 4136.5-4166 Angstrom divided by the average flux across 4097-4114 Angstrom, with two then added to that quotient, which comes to 3.04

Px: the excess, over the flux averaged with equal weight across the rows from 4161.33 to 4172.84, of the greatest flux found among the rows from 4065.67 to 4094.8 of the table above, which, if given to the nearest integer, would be 4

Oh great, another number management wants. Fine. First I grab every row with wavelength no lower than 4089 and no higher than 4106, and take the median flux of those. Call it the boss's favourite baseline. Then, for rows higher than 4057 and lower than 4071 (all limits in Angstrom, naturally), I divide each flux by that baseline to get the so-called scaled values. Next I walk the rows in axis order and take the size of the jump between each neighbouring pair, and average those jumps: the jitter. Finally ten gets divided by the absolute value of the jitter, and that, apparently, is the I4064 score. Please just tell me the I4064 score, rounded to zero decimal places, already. 199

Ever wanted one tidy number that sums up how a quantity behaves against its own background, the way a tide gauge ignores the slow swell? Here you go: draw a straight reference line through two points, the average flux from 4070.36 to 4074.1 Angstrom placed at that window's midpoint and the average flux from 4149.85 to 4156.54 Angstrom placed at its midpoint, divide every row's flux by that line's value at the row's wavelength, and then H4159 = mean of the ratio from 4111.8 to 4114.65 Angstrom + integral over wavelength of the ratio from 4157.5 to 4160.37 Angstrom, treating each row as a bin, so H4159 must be 4.23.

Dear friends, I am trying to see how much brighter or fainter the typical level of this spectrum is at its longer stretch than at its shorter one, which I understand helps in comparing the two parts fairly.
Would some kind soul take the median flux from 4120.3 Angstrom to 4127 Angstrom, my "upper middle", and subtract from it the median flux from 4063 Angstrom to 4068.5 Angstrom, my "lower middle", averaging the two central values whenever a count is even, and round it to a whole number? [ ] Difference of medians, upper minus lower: 6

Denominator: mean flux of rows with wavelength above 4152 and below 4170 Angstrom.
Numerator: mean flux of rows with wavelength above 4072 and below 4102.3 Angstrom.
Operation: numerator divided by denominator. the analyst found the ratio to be 0.96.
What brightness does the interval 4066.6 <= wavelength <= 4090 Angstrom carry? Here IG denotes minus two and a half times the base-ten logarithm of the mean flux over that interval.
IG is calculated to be -3.230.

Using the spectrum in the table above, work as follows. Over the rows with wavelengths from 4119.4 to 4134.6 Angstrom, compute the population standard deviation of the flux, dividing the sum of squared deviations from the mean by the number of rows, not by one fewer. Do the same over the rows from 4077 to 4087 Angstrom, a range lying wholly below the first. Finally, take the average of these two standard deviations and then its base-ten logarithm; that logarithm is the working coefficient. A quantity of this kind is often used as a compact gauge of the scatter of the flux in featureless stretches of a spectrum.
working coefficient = 0.25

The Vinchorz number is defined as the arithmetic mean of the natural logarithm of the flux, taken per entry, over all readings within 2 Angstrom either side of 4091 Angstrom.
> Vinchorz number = 3.15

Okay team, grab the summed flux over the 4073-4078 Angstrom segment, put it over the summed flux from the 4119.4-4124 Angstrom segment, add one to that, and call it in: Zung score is 1.8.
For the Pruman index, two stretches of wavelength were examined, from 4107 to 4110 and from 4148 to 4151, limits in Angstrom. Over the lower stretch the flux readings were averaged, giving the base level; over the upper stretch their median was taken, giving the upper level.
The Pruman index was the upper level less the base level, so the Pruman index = 0.0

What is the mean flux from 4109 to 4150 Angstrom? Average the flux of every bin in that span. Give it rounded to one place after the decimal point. 20.4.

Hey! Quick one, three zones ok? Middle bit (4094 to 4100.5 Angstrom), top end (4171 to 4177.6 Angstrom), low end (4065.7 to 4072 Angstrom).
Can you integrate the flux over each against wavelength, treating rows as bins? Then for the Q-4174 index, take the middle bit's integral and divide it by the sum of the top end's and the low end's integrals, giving 0.55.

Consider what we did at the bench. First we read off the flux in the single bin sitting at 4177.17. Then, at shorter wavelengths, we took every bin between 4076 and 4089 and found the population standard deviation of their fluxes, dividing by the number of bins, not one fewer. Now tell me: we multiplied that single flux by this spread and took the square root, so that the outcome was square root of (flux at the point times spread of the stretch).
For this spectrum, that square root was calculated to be 6.7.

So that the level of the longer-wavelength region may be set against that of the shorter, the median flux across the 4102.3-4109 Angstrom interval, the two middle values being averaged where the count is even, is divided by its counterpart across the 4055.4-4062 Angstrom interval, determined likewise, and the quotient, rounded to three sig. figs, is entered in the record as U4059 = 1.13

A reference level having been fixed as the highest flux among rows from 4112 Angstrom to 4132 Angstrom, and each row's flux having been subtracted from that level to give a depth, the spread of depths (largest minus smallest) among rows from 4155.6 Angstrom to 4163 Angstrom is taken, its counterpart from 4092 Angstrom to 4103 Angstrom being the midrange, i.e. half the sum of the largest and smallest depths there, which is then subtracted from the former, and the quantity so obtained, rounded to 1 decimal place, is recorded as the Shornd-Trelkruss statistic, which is -0.6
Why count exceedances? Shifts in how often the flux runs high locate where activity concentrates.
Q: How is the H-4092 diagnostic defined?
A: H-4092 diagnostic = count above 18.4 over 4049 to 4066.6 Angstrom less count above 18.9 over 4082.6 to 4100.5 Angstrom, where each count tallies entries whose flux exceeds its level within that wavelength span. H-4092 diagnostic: -5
